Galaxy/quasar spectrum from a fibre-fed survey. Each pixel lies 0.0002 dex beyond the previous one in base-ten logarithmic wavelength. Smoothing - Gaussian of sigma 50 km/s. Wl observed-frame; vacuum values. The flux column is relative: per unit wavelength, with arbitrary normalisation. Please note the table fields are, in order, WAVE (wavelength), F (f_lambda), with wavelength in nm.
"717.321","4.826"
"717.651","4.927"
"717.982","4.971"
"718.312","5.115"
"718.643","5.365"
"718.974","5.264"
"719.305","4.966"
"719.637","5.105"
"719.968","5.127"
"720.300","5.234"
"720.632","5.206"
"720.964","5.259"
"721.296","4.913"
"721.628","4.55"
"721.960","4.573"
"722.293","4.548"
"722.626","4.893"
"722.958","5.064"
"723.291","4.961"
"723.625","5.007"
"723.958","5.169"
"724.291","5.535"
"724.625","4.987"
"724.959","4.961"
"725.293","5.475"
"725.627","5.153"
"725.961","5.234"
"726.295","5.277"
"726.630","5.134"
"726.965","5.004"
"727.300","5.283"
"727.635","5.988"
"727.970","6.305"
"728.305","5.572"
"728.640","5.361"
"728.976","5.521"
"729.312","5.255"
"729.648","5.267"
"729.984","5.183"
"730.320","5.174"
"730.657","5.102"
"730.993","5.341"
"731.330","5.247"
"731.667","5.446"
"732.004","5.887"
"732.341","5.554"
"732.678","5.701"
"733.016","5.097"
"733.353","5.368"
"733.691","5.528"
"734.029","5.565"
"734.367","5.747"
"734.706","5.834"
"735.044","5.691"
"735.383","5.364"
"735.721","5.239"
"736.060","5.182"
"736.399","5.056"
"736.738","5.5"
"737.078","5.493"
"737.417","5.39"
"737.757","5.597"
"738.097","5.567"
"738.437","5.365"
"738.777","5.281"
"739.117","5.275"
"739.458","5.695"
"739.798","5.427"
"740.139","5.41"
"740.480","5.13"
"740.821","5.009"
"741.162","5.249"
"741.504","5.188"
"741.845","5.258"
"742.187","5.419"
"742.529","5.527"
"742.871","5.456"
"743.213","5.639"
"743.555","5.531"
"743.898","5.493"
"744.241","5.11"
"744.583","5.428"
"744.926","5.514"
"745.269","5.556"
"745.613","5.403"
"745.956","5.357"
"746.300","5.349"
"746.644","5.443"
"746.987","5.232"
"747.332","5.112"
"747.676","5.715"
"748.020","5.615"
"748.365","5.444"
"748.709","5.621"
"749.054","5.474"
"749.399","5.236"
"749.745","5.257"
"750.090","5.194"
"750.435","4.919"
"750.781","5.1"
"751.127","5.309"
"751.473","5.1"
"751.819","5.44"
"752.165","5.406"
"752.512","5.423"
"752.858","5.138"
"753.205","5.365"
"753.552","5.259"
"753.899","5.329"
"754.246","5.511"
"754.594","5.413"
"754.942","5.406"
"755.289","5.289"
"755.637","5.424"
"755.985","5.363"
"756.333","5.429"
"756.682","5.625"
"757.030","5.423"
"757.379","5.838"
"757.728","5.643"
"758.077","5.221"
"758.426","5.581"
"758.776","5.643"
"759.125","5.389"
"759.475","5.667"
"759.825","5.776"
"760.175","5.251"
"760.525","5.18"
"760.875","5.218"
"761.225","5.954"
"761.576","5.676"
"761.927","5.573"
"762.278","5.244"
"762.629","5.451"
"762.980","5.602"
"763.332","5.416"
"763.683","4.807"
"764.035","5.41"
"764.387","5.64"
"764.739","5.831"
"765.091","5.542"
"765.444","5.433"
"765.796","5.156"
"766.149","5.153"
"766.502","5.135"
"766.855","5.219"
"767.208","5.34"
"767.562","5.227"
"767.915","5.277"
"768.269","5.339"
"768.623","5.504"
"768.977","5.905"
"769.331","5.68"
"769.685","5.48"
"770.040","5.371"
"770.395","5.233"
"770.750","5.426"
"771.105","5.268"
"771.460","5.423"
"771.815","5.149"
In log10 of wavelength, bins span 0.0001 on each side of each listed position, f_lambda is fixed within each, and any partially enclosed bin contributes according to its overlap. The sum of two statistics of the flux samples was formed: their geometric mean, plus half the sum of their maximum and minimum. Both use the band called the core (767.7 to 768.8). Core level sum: 10.76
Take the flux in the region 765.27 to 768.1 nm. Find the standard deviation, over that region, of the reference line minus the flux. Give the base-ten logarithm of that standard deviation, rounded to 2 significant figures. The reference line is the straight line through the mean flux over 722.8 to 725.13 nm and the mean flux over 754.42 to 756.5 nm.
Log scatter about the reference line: -1.0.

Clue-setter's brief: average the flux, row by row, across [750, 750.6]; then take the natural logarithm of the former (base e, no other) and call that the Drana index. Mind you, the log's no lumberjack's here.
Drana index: 1.62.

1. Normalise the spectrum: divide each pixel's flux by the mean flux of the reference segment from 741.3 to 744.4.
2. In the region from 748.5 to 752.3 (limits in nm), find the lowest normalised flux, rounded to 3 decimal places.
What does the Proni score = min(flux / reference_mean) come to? 0.911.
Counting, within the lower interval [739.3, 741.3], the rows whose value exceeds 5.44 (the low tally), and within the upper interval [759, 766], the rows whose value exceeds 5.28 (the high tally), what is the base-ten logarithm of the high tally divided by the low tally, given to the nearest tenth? 1.1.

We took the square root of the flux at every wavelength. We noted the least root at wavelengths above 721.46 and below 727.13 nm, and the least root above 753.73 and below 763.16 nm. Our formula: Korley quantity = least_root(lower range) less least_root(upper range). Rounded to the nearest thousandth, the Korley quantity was -0.143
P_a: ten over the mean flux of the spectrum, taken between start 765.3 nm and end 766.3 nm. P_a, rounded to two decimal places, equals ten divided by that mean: 1.91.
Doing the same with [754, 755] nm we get 1.84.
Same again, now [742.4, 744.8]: 1.83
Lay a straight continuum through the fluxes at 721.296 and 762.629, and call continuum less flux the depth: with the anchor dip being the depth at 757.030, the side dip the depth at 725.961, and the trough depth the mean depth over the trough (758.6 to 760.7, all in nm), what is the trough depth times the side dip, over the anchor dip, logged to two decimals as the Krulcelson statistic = -0.42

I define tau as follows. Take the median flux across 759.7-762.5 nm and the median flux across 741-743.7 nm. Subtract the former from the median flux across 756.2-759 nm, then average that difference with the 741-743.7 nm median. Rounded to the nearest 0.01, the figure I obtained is 2.81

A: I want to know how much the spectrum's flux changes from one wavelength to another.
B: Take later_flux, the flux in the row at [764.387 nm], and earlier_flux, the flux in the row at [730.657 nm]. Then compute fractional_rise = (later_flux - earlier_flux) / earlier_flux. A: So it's 0.11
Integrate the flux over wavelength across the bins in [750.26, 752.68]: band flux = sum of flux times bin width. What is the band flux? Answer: 12.7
